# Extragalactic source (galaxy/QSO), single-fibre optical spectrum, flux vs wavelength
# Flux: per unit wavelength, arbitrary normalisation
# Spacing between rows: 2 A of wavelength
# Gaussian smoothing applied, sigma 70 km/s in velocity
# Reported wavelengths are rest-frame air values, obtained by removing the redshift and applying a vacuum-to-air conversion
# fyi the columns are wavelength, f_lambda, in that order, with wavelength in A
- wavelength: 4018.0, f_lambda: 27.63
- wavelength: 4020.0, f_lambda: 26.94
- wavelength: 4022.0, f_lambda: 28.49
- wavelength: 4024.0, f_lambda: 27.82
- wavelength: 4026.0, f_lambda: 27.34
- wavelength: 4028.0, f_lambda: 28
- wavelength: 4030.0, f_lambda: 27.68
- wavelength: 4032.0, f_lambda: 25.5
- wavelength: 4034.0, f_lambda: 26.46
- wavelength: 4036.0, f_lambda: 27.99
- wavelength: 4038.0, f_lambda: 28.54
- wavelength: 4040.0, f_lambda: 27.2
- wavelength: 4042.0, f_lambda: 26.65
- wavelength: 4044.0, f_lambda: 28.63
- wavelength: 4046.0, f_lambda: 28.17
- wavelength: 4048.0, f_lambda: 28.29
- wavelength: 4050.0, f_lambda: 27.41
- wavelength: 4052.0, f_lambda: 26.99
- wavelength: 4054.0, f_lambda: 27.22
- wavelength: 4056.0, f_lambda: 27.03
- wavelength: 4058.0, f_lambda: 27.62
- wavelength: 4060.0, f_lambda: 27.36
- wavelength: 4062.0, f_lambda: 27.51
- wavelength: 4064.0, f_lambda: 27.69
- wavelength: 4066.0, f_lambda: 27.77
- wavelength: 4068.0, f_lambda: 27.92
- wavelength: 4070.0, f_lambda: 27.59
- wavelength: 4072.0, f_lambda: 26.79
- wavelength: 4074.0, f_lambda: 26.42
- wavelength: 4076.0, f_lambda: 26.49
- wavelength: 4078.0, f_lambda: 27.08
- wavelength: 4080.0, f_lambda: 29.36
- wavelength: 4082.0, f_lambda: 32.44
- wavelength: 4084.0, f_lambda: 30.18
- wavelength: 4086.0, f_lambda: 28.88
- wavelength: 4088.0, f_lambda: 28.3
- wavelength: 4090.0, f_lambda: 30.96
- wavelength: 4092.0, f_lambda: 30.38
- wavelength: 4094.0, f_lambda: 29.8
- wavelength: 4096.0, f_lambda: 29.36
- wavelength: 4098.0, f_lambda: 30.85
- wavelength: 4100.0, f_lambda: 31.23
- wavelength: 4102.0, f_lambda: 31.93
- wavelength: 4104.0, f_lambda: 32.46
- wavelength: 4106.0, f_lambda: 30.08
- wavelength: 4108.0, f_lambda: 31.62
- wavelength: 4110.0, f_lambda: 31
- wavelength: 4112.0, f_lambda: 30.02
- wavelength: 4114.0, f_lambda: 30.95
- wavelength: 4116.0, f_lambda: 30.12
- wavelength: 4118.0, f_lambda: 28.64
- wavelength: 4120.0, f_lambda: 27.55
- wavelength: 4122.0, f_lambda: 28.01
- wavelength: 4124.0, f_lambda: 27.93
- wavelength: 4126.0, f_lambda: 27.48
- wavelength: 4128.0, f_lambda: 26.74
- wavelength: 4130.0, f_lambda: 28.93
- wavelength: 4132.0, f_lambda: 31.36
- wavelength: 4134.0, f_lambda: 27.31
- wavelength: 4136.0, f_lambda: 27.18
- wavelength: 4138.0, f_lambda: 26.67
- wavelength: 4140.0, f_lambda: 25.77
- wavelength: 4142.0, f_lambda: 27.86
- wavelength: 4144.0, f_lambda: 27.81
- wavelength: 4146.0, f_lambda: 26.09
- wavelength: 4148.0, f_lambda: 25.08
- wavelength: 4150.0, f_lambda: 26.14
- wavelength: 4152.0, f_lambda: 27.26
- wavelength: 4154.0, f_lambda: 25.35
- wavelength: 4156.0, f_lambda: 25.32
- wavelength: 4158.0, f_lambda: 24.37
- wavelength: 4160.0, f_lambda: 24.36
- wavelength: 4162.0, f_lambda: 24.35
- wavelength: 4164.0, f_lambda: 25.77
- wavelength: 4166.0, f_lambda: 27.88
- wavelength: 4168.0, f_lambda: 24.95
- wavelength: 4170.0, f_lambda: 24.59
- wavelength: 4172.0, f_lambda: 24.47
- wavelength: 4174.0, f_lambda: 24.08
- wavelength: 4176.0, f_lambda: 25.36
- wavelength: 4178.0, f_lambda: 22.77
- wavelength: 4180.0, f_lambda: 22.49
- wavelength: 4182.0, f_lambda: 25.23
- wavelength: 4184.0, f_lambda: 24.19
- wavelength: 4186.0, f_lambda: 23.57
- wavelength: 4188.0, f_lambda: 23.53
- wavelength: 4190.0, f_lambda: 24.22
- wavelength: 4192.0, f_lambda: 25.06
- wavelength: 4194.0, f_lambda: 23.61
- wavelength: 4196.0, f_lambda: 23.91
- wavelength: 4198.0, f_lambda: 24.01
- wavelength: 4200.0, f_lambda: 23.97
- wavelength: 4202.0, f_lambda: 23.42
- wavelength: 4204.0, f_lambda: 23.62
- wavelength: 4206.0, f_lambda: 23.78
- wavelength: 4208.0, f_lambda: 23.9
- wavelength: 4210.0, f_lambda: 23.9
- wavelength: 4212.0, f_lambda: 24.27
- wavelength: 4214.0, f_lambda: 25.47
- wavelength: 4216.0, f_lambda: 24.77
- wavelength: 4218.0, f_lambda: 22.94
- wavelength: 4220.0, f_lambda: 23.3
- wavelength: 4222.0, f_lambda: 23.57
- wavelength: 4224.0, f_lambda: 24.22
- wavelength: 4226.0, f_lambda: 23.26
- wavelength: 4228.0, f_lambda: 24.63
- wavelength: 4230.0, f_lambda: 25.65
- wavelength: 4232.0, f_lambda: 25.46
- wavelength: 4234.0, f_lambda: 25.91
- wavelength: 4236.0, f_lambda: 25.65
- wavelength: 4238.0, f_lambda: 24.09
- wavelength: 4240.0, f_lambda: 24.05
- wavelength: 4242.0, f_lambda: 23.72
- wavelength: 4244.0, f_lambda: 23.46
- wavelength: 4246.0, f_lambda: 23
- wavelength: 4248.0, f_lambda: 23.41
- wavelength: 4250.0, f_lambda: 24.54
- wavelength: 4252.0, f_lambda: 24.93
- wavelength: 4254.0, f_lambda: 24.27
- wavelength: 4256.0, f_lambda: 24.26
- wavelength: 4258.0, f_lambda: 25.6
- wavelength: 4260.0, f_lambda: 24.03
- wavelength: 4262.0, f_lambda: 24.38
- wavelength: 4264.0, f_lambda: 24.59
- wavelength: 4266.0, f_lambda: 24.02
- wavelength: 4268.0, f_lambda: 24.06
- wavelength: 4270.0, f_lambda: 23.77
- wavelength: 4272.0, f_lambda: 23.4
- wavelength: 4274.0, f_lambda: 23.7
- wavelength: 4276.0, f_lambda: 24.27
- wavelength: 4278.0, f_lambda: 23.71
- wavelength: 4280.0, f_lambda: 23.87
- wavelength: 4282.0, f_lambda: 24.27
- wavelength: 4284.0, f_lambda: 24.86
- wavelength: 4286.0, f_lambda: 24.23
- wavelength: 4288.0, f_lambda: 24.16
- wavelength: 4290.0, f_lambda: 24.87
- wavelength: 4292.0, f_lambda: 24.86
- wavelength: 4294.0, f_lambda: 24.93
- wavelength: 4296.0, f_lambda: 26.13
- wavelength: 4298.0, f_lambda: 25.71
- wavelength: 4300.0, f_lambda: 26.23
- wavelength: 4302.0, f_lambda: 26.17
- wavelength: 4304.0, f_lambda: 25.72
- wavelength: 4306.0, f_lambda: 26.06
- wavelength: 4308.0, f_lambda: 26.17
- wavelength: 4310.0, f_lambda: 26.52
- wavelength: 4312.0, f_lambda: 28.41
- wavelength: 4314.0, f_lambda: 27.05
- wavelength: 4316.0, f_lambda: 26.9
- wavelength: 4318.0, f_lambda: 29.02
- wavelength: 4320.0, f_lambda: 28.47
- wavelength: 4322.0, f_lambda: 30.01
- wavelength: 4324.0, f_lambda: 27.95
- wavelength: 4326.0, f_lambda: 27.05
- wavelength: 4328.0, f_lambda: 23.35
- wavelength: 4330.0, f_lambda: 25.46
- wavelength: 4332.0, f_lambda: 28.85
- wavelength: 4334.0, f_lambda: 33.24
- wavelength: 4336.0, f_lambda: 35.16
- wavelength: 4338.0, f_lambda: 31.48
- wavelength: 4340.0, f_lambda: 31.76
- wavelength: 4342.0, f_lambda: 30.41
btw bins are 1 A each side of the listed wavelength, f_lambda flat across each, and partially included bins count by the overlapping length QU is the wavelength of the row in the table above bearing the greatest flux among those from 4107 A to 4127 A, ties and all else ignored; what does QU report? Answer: 4108.0 A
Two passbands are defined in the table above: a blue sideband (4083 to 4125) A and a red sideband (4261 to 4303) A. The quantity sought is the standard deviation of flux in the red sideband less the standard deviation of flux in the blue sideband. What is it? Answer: -0.5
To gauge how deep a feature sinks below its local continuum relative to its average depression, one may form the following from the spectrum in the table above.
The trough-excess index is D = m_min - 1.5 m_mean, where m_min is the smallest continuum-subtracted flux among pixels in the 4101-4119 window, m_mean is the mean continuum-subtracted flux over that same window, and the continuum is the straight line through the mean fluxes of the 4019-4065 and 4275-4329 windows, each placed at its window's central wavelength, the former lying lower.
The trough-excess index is -4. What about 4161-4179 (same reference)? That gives -1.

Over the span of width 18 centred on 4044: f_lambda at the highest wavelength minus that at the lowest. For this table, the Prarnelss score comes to -1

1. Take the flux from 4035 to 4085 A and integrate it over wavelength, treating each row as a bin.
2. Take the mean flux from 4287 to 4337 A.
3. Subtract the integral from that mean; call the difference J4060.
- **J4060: -1366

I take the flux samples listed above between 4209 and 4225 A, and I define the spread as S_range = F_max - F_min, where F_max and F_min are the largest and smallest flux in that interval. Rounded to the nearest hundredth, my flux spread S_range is 2.53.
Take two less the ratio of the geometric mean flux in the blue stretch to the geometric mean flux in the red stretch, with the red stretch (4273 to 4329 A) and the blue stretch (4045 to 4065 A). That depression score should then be 0.93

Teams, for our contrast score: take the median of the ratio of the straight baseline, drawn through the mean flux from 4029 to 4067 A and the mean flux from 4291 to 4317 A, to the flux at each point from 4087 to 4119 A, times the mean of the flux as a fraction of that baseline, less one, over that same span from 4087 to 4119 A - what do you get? 0.11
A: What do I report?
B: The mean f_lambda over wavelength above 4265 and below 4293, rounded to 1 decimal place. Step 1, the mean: 24.1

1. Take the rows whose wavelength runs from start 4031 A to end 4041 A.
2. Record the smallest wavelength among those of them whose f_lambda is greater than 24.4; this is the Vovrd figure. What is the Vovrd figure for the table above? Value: 4032.0 A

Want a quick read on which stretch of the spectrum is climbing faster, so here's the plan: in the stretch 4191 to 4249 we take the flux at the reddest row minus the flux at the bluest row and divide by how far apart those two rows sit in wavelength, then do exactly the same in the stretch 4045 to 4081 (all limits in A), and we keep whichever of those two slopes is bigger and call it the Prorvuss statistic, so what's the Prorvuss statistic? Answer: 0.035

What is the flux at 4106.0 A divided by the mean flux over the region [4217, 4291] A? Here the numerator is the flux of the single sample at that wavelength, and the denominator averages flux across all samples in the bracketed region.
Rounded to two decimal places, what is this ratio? 1.24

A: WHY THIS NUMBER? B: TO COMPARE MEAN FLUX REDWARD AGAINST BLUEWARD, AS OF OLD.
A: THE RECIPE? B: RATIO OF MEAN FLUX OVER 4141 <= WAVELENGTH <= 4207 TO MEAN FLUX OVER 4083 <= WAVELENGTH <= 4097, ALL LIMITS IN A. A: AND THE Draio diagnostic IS 0.84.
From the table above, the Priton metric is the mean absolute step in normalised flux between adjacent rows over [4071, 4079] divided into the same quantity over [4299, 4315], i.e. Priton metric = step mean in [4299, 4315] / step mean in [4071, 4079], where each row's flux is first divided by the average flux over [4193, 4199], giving 1.90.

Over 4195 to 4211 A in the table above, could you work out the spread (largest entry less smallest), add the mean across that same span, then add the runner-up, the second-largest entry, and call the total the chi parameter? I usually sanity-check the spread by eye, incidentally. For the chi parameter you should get 48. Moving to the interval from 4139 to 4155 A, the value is 57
